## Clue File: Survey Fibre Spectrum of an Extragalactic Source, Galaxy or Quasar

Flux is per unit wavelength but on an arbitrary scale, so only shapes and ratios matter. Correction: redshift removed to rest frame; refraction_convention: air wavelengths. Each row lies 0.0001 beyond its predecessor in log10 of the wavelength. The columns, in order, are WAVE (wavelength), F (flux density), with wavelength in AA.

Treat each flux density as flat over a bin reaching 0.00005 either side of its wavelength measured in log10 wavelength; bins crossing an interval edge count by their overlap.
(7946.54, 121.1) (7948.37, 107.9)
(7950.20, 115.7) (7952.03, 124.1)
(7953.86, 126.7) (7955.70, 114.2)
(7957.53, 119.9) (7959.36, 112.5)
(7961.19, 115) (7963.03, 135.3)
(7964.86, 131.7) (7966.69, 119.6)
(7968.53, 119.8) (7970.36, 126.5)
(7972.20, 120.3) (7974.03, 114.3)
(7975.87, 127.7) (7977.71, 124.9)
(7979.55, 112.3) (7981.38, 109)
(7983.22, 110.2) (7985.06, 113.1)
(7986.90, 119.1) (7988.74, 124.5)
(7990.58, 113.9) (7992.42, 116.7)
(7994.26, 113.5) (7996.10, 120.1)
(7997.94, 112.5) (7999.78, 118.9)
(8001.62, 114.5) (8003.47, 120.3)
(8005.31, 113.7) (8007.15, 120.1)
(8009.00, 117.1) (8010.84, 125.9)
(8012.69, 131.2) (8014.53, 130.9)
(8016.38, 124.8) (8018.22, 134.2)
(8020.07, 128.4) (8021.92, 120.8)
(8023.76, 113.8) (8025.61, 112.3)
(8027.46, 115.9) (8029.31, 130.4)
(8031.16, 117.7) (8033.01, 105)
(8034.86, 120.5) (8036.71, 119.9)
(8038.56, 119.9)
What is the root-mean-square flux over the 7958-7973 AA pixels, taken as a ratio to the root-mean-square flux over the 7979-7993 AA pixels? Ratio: 1.07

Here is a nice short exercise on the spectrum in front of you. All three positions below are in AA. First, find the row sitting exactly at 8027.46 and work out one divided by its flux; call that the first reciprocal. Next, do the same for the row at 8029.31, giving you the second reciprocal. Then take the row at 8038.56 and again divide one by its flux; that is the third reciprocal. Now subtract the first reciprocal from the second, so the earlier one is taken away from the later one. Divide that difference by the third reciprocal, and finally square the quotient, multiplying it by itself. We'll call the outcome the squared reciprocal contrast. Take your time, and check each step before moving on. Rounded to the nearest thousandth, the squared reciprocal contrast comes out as 0.013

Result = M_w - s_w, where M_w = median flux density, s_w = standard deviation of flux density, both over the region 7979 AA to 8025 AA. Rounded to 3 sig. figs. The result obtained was 112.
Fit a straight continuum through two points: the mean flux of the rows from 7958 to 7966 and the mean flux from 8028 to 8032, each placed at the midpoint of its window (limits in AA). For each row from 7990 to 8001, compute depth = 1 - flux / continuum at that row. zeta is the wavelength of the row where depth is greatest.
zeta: 7997.94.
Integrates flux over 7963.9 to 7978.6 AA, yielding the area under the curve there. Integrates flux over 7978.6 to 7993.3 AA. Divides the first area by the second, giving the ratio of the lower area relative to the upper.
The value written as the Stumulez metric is 1.07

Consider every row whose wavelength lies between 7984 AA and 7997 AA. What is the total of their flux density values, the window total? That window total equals 821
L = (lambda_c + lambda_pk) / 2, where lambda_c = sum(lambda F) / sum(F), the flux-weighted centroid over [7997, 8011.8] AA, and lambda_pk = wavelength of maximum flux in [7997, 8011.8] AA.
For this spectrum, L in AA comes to 8007.7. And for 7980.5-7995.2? 7988.3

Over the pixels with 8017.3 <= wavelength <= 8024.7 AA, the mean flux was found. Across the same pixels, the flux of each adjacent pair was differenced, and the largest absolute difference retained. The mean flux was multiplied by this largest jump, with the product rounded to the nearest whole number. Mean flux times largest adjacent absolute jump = 945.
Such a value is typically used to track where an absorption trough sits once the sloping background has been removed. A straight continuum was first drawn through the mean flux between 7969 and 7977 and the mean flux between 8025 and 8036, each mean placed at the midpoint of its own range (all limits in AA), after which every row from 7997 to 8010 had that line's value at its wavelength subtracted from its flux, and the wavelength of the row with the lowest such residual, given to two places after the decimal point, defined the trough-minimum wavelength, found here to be 7997.94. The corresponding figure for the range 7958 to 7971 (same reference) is 7959.36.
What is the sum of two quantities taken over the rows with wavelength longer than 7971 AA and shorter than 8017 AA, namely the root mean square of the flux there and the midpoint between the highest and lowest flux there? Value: 239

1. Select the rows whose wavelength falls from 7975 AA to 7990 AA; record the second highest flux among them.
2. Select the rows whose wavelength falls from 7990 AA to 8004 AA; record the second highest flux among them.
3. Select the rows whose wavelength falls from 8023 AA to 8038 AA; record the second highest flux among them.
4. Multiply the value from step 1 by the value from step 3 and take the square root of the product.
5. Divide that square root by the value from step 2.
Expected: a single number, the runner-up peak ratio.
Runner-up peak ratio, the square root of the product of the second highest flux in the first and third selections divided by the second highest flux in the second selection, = 1.02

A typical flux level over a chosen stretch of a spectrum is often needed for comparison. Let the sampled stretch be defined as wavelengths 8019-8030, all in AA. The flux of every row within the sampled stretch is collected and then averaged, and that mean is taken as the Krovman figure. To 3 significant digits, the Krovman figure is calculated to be 120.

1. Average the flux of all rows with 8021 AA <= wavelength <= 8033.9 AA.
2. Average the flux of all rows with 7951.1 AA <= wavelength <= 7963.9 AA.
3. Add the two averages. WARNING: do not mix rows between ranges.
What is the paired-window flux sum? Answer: 238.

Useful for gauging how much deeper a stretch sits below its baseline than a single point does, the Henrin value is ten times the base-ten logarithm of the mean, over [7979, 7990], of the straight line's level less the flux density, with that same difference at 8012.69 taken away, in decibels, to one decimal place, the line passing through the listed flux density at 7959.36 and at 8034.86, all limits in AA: 11.3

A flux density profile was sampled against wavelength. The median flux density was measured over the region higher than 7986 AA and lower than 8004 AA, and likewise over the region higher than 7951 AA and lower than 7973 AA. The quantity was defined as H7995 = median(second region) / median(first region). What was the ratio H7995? 1.02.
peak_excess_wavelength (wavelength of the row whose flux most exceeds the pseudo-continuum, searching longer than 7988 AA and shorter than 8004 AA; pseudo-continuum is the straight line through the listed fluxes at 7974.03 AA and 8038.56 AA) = 7988.74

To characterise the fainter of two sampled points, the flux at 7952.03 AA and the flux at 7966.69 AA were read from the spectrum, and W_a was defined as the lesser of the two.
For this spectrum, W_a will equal 120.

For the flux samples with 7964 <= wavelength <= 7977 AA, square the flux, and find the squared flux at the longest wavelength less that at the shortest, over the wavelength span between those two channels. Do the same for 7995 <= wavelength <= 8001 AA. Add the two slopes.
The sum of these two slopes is -172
